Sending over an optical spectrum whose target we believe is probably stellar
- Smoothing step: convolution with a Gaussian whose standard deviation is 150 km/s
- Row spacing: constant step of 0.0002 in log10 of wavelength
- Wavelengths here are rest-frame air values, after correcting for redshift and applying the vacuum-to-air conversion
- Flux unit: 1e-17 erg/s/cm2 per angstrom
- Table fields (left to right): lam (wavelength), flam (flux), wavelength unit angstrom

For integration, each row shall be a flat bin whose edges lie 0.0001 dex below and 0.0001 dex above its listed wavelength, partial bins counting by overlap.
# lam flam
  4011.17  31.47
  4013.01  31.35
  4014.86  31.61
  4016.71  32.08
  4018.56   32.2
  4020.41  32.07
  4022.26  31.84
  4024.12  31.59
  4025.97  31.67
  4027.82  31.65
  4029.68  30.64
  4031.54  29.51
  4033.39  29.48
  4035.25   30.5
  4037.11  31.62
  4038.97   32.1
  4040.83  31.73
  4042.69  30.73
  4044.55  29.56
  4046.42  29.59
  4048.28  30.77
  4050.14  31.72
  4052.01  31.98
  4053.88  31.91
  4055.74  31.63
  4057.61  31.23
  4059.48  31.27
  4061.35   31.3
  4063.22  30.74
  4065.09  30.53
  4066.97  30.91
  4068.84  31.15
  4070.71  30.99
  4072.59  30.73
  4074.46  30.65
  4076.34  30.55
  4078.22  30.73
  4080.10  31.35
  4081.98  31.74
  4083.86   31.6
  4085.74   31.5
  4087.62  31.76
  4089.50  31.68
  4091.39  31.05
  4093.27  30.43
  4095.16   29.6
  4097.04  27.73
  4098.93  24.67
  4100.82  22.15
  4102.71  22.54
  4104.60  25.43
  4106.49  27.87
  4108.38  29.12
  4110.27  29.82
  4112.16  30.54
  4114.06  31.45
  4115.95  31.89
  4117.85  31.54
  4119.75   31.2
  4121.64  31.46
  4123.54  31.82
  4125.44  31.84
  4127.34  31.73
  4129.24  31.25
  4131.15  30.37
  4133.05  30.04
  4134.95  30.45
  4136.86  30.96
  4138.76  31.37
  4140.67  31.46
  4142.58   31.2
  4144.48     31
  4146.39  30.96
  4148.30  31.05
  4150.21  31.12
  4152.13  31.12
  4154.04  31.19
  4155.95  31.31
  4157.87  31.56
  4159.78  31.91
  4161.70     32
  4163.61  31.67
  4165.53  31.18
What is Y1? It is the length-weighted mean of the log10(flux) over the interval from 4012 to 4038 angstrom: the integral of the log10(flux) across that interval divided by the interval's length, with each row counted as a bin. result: 1.50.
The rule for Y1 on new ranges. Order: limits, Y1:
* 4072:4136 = 1.47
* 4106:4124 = 1.49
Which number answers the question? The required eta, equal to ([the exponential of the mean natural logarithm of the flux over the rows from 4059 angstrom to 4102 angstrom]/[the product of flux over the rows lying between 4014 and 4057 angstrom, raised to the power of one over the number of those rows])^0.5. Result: 0.98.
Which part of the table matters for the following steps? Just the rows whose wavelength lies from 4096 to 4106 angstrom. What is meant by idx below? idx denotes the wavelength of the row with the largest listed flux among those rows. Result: 4097.04 angstrom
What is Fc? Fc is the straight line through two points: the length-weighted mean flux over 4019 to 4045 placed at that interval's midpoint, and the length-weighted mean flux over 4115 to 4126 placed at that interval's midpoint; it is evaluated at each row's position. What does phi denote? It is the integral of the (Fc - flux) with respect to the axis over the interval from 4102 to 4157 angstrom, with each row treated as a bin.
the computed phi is 65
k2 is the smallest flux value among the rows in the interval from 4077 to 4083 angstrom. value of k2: 30.73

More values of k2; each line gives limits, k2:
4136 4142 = 30.96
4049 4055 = 31.72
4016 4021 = 32.07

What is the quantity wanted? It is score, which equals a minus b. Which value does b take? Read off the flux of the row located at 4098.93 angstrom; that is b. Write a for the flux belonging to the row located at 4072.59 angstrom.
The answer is 6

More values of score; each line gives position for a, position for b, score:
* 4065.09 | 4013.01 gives -1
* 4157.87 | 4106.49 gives 4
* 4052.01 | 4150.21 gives 1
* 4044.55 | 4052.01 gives -2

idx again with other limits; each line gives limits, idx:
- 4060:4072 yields 4061.35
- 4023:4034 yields 4025.97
